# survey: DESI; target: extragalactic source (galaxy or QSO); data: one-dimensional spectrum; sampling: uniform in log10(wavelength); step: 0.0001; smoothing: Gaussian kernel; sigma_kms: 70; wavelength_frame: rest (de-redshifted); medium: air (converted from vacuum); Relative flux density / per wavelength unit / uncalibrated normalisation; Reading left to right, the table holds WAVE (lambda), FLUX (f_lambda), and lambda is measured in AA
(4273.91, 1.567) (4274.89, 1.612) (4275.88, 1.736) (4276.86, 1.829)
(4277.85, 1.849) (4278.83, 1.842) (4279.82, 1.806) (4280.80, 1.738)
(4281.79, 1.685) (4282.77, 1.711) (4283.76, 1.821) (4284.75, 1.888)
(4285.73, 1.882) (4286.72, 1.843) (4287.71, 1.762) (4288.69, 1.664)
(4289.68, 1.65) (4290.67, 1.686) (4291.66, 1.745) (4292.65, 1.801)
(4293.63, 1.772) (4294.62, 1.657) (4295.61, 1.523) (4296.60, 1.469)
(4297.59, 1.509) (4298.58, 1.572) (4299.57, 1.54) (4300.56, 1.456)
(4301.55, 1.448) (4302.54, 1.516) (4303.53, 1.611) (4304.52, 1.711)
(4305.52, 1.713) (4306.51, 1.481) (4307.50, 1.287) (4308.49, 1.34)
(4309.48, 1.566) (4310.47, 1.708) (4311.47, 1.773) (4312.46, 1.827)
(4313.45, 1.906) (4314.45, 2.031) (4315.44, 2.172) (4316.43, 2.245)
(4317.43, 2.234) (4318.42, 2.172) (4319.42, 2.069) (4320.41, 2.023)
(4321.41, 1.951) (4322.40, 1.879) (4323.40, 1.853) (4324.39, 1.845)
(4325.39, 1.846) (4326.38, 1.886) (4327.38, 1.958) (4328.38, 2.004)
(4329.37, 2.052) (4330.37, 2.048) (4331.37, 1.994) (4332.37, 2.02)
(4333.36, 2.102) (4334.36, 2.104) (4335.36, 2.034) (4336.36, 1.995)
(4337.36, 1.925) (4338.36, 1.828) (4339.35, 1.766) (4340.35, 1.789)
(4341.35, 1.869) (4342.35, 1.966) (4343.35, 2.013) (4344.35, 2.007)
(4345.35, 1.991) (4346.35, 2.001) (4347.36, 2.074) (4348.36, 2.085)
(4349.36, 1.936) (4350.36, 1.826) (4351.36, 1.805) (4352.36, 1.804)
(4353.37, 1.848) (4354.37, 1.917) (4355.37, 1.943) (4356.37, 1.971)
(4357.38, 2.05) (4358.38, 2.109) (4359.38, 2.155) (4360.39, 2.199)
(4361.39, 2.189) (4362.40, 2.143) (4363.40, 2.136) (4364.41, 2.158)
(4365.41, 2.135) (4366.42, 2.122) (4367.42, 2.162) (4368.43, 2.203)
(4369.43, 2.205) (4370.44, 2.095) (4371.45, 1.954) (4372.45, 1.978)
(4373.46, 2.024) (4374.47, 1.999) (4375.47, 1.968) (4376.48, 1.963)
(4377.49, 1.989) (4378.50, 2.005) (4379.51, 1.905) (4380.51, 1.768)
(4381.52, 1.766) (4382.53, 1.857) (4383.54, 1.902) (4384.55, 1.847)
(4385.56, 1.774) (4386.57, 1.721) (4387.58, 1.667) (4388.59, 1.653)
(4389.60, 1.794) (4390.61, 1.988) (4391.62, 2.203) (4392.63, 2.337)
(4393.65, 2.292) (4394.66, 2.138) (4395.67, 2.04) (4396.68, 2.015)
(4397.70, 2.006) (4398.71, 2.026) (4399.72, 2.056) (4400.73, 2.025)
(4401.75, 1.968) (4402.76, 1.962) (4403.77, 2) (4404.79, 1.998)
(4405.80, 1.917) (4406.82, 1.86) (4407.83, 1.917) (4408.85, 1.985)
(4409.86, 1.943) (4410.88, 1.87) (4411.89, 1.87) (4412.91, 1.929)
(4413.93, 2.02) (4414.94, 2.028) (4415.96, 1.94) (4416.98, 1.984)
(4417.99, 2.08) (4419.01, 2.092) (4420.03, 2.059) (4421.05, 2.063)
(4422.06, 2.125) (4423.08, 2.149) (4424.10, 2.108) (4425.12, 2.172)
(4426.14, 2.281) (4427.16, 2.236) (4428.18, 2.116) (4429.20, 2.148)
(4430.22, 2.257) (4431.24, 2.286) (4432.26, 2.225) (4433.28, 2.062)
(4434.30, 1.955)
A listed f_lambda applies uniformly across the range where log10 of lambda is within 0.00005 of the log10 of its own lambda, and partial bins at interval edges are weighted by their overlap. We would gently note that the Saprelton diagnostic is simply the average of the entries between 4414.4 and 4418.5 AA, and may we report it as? 2.01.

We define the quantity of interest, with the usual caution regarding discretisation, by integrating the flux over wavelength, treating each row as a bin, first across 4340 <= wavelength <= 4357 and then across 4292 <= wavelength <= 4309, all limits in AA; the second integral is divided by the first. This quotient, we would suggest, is 0.80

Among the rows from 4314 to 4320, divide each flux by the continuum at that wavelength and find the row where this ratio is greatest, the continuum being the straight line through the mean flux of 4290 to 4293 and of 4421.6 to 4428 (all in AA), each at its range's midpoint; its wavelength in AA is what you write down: 4316.43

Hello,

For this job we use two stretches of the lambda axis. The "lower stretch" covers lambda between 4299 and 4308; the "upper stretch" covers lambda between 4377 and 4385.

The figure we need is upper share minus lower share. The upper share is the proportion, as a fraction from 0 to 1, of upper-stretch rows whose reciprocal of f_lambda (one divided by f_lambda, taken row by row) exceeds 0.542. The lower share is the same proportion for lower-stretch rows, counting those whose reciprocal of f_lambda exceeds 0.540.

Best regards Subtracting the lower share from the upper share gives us -0.75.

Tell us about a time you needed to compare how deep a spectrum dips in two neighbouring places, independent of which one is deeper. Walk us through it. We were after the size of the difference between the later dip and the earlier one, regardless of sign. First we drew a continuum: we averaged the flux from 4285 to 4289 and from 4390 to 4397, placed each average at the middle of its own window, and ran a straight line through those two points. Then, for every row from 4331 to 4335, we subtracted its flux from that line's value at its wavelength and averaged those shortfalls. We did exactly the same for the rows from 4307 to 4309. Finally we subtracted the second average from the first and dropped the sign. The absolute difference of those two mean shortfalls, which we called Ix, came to 0.66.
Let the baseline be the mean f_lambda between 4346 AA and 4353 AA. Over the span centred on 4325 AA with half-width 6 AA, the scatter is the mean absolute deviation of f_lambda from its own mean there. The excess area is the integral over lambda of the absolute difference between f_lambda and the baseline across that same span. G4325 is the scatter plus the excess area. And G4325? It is 1.0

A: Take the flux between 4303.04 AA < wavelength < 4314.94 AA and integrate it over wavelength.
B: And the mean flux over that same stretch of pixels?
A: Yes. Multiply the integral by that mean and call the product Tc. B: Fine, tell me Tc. 32.9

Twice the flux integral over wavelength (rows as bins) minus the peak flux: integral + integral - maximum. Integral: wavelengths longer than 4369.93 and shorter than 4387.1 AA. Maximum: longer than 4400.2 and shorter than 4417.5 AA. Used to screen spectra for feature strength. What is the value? 64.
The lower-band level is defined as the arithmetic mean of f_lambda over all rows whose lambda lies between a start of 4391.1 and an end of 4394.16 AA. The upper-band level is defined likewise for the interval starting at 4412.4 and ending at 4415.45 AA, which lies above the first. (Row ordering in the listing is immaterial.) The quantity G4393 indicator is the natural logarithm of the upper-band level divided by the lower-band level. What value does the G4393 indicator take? -0.13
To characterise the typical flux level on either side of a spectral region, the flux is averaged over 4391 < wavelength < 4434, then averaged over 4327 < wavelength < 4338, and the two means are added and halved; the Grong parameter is 2.04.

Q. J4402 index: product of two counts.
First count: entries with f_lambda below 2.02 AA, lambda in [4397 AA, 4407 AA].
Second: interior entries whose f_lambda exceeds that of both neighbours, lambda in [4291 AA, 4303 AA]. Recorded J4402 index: 14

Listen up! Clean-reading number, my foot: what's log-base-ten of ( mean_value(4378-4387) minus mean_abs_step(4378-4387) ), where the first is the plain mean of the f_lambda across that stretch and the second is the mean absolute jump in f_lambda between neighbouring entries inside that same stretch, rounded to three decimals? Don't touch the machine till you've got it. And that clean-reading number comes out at 0.248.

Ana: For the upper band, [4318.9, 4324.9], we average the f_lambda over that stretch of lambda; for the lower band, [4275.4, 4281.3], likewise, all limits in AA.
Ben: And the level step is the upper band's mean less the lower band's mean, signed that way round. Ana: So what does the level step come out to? 0.14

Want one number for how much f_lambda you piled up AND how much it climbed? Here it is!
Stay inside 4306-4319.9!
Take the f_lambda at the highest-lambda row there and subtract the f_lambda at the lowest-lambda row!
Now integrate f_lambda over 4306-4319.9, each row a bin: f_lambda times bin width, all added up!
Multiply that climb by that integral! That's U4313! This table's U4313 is 15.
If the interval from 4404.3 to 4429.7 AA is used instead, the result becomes 8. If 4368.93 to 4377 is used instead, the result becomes -4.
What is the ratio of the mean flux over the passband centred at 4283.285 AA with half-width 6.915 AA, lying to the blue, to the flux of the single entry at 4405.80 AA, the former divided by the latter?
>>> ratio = 0.93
